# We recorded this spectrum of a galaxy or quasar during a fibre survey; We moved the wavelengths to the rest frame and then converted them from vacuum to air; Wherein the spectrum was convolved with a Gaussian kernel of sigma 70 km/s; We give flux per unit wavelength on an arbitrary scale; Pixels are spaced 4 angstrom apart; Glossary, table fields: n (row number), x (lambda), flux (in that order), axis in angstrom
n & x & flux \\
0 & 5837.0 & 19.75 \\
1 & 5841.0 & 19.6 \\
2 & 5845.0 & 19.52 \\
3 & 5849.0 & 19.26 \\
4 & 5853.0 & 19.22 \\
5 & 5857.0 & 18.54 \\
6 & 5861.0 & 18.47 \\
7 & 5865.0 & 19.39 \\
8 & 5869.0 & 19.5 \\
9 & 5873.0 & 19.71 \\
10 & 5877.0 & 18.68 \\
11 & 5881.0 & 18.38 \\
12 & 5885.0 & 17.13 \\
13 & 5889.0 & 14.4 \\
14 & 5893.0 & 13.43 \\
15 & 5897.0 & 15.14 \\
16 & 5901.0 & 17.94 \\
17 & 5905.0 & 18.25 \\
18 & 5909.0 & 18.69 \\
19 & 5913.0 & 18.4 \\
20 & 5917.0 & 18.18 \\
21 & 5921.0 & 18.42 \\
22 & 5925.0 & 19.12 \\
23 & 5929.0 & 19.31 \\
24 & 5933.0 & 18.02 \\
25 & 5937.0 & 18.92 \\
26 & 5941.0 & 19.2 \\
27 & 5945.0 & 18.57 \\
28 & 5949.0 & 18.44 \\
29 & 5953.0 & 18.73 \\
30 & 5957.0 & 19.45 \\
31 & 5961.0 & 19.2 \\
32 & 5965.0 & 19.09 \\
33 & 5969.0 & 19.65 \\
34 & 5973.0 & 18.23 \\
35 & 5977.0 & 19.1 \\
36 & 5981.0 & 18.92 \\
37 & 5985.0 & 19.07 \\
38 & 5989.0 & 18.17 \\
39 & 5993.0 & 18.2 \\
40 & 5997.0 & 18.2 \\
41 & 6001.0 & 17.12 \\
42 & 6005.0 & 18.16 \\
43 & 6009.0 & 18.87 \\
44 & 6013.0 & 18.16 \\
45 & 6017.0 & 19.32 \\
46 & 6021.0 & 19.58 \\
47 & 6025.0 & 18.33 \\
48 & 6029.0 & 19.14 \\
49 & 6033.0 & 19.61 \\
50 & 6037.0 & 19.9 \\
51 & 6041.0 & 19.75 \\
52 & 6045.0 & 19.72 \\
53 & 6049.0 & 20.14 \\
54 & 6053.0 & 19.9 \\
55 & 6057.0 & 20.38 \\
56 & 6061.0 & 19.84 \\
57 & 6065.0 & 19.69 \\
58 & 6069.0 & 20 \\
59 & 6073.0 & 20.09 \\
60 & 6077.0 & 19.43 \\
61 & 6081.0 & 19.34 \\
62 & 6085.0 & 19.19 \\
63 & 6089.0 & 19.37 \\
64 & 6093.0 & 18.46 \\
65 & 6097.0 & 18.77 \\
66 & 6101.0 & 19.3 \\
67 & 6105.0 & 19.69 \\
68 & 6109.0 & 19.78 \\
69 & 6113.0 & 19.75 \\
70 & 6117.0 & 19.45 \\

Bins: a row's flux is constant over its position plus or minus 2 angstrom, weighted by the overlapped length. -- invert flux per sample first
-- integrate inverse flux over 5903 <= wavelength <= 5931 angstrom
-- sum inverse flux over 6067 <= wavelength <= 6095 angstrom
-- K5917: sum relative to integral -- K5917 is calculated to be 0.240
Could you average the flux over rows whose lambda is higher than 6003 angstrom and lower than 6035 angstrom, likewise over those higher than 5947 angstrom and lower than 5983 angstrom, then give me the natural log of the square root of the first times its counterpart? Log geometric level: 2.941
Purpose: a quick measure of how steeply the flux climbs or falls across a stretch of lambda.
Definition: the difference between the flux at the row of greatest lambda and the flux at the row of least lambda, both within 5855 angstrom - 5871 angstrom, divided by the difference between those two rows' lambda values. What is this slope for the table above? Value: 0.080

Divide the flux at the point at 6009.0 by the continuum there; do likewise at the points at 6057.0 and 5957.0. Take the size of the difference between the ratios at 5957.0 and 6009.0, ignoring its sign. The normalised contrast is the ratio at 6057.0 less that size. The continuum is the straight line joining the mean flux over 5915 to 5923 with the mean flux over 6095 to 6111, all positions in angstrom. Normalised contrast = 1.02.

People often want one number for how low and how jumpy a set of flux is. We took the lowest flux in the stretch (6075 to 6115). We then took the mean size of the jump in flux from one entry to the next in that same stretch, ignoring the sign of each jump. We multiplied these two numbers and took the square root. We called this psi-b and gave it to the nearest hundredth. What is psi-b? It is 2.34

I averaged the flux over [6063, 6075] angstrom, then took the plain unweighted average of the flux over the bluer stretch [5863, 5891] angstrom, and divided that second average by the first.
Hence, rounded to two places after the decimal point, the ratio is 0.91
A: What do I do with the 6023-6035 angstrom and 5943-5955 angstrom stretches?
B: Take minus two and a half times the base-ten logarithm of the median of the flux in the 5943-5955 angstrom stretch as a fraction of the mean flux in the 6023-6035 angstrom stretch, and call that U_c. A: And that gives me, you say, 0.026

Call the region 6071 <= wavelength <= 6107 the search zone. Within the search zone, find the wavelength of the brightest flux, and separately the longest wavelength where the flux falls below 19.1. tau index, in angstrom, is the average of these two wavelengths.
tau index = 6085 angstrom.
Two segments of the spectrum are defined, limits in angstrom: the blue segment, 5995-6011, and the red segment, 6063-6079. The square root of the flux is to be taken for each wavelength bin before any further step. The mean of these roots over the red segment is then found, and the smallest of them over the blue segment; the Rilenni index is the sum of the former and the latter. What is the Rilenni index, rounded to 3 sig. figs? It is 8.59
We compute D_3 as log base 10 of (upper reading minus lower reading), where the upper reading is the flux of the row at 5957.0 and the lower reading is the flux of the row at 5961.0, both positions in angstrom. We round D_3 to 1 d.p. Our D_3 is -0.6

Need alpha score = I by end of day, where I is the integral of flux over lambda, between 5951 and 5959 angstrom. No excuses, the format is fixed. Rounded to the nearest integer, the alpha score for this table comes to 153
